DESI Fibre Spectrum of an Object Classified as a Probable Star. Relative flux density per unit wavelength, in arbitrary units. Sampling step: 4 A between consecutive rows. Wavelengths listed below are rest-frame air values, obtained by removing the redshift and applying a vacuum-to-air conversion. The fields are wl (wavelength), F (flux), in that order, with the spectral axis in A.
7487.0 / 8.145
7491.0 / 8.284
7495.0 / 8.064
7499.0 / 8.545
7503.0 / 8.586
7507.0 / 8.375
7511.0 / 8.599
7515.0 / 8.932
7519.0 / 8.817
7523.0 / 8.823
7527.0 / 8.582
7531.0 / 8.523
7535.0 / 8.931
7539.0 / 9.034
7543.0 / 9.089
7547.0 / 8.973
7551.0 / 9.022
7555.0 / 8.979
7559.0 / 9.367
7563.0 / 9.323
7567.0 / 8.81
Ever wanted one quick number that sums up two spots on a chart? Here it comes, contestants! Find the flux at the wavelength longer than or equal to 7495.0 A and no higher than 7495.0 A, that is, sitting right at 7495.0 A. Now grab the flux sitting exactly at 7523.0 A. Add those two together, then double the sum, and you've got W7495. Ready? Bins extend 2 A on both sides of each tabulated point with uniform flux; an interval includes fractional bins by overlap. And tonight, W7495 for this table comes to 33.8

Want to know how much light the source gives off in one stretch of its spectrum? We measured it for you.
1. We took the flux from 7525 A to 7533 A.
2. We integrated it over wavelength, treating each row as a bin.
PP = 68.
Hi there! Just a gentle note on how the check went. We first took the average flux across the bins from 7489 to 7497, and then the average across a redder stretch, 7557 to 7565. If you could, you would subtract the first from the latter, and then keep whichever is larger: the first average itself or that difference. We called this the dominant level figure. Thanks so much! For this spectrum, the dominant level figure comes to 8.17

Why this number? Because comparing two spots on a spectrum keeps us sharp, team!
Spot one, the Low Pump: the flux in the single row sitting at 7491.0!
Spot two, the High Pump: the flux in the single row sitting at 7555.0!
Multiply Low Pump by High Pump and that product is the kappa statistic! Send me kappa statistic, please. 74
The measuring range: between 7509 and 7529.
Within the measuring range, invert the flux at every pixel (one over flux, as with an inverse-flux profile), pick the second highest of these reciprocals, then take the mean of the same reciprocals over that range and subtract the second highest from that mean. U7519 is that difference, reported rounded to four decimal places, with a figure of -0.0020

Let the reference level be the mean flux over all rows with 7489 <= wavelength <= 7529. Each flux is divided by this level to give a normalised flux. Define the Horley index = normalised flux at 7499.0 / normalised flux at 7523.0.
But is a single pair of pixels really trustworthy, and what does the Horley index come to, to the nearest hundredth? 0.97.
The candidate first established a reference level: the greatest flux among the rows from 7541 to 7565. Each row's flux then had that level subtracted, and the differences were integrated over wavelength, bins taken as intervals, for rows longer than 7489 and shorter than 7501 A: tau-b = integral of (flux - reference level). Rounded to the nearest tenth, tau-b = -12.8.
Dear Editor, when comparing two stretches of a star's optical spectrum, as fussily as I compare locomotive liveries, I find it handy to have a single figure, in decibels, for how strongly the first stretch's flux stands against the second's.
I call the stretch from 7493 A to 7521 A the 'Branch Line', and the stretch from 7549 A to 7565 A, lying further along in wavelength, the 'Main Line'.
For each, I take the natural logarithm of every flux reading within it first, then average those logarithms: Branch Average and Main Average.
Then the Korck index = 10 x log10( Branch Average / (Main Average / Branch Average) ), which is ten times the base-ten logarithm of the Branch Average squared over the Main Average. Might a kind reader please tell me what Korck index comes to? 3.18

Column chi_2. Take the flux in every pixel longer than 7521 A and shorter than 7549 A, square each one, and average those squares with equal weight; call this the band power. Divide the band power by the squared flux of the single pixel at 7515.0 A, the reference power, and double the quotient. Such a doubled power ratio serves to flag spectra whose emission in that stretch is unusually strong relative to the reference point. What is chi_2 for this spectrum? 2.0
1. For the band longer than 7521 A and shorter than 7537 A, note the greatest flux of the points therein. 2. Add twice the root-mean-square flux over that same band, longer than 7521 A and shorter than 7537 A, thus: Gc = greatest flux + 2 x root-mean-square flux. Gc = 26.4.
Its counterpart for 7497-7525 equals 26.3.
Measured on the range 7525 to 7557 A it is 26.9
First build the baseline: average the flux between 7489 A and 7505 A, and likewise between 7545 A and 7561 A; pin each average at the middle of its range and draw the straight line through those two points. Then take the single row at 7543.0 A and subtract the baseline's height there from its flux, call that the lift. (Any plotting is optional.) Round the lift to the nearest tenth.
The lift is 0.1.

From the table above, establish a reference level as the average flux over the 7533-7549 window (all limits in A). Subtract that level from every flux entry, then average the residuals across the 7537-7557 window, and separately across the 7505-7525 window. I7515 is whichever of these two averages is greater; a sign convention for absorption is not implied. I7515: 0.013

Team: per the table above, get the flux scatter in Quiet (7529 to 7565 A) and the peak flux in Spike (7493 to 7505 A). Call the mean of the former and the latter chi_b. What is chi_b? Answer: 4.41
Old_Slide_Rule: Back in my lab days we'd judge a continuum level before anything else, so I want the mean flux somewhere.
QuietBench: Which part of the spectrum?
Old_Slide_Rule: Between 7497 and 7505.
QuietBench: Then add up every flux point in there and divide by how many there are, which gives 8.6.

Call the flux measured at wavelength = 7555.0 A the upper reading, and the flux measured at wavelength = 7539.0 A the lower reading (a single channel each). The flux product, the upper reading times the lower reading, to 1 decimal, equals 81.1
